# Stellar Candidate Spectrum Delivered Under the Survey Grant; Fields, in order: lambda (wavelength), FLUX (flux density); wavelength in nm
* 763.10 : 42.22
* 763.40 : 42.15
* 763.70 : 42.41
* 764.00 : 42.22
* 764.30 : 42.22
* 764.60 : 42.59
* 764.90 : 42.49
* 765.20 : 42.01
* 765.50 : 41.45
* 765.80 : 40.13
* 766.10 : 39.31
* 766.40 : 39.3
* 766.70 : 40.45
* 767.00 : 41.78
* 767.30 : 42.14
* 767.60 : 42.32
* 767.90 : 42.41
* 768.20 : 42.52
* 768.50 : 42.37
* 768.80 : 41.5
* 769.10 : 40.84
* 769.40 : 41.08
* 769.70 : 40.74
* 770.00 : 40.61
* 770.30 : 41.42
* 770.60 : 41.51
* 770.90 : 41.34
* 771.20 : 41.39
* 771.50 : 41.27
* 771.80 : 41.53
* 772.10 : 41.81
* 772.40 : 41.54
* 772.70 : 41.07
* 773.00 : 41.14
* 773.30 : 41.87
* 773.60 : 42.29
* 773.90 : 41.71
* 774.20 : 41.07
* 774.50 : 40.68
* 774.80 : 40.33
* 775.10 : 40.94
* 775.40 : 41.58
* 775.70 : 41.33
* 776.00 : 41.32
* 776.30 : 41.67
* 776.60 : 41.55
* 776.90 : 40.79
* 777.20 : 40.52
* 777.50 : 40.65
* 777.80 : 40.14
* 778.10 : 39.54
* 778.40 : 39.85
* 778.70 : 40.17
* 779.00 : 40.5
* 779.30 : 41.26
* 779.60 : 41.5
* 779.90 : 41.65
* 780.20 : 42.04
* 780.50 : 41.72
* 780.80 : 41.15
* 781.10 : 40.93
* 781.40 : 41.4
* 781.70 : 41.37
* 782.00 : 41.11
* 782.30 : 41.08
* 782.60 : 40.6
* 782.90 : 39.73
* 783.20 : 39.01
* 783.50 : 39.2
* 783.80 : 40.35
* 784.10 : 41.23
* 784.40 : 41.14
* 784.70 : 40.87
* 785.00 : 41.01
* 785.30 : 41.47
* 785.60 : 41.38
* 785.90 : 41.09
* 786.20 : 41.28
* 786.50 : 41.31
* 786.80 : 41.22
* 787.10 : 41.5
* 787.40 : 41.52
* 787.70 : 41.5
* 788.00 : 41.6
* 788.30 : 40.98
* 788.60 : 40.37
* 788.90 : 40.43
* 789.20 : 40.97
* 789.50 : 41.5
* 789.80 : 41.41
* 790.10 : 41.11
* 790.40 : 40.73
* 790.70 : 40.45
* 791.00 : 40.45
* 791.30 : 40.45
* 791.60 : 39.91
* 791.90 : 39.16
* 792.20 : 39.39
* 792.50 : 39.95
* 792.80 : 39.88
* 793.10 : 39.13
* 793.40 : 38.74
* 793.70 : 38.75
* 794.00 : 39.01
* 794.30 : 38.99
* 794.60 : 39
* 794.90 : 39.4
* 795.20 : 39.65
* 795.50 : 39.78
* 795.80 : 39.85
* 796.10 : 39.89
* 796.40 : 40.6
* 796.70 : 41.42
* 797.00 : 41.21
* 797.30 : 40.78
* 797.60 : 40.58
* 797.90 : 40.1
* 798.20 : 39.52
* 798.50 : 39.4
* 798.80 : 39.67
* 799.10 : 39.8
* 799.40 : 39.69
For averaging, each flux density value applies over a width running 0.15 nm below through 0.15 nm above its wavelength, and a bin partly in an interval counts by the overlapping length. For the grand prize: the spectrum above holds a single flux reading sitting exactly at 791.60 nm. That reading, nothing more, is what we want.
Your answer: 39.91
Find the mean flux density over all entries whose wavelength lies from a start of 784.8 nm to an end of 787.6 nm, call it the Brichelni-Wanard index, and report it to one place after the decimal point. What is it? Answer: 41.3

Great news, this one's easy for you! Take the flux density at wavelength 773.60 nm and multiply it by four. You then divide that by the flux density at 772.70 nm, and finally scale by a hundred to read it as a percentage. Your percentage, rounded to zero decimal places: 412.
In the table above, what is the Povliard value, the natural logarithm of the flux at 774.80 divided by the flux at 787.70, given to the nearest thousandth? -0.029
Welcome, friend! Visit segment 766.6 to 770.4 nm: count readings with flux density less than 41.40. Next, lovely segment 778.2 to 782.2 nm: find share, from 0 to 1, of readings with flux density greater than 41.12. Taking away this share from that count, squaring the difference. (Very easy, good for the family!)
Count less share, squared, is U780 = 19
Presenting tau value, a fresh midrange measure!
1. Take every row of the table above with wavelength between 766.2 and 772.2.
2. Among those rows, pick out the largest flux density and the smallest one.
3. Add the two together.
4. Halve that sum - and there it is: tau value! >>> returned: 40.91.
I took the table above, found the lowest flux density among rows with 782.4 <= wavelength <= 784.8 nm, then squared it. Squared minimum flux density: 1522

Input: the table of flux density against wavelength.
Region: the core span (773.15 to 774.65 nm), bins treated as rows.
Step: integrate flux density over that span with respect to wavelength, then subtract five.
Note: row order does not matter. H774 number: 57.3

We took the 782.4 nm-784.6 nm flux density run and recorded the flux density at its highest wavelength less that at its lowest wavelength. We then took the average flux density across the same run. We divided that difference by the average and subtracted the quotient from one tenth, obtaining 0.087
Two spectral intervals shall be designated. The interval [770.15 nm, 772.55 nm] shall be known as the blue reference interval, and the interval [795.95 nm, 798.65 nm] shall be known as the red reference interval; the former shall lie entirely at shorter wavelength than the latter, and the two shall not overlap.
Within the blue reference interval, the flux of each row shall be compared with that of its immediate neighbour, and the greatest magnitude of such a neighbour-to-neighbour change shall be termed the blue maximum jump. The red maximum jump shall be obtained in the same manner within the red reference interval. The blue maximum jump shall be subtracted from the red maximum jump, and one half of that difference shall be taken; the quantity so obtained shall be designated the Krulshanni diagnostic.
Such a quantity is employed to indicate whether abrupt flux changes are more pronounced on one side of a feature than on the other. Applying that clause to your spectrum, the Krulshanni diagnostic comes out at 0.27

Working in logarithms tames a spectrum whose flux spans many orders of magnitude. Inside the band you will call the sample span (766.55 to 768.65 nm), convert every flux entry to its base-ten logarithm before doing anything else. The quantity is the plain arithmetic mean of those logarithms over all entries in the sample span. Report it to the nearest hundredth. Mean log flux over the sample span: 1.62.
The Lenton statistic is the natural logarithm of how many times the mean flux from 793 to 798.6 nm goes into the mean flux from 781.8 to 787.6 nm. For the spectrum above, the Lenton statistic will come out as 0.027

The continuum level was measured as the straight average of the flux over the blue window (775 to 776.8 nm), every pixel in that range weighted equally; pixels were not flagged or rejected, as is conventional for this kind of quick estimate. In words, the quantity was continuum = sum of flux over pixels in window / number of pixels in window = 41.4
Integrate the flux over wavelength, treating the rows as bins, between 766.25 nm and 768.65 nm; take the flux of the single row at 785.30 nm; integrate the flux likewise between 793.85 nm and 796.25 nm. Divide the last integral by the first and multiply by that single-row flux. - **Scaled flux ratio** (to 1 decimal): 39.3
